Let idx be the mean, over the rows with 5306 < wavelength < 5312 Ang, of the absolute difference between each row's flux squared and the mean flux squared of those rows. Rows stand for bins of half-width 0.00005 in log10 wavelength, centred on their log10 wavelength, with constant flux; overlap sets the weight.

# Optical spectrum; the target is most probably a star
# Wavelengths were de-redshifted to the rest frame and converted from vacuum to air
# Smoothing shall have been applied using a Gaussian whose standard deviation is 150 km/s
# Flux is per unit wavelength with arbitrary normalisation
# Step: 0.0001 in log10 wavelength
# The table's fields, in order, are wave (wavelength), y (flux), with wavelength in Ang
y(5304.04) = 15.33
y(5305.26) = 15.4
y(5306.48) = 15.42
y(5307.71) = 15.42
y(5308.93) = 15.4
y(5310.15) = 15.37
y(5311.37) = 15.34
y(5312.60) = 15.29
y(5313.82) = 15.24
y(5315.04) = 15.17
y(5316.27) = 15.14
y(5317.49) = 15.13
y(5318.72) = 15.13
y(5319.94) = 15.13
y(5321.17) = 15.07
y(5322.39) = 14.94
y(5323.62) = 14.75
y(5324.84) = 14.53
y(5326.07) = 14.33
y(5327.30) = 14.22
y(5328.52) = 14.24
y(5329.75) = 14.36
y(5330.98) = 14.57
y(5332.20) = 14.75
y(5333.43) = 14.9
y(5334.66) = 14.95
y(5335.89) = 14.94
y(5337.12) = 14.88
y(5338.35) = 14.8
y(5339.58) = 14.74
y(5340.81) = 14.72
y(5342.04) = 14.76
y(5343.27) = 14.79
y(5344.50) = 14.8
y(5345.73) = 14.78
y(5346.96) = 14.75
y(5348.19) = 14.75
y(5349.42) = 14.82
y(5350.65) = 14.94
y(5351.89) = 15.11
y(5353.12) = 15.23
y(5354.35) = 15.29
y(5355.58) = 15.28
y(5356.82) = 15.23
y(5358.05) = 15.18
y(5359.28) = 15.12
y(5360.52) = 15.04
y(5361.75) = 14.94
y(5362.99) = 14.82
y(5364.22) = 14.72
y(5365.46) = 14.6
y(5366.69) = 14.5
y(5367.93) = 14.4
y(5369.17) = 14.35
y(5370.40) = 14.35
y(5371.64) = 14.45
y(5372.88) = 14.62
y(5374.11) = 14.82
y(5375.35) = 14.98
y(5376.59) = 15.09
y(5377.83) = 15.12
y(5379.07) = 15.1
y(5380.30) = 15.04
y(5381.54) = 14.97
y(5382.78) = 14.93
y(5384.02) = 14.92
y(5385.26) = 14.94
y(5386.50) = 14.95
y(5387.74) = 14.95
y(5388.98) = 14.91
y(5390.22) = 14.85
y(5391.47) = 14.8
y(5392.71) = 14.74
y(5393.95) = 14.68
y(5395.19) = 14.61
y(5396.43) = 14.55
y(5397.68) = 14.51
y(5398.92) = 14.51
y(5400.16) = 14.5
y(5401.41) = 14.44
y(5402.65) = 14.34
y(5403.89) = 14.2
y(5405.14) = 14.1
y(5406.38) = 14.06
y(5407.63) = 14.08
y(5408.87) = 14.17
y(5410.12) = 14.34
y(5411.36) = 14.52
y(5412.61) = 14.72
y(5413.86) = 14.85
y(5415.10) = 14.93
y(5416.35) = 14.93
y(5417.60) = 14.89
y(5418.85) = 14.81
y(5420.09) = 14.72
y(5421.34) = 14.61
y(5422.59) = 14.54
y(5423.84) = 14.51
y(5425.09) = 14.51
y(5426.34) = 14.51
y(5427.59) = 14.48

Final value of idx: 0.9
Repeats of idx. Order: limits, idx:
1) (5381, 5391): 0.8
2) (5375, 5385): 2.1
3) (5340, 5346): 0.7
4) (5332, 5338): 1.6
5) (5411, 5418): 3.7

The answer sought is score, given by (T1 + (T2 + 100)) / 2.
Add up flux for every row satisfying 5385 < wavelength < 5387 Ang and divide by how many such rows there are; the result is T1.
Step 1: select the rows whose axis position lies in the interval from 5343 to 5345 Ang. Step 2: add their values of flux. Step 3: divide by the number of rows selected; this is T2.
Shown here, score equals 64.9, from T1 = 14.9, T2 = 14.8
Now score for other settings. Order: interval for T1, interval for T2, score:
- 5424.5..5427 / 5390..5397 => 64.6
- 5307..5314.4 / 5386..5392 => 65.1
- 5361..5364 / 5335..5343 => 64.8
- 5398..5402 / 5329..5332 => 64.5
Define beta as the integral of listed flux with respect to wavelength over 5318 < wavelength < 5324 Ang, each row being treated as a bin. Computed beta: 90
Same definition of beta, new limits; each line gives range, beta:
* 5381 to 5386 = 75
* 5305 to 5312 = 108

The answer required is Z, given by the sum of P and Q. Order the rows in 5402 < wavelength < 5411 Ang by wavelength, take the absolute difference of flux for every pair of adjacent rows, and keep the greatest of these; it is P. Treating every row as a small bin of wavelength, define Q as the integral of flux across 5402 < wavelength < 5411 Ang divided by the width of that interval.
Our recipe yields 14.4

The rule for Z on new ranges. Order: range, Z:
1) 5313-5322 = 15.2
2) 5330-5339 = 15.0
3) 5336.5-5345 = 14.9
